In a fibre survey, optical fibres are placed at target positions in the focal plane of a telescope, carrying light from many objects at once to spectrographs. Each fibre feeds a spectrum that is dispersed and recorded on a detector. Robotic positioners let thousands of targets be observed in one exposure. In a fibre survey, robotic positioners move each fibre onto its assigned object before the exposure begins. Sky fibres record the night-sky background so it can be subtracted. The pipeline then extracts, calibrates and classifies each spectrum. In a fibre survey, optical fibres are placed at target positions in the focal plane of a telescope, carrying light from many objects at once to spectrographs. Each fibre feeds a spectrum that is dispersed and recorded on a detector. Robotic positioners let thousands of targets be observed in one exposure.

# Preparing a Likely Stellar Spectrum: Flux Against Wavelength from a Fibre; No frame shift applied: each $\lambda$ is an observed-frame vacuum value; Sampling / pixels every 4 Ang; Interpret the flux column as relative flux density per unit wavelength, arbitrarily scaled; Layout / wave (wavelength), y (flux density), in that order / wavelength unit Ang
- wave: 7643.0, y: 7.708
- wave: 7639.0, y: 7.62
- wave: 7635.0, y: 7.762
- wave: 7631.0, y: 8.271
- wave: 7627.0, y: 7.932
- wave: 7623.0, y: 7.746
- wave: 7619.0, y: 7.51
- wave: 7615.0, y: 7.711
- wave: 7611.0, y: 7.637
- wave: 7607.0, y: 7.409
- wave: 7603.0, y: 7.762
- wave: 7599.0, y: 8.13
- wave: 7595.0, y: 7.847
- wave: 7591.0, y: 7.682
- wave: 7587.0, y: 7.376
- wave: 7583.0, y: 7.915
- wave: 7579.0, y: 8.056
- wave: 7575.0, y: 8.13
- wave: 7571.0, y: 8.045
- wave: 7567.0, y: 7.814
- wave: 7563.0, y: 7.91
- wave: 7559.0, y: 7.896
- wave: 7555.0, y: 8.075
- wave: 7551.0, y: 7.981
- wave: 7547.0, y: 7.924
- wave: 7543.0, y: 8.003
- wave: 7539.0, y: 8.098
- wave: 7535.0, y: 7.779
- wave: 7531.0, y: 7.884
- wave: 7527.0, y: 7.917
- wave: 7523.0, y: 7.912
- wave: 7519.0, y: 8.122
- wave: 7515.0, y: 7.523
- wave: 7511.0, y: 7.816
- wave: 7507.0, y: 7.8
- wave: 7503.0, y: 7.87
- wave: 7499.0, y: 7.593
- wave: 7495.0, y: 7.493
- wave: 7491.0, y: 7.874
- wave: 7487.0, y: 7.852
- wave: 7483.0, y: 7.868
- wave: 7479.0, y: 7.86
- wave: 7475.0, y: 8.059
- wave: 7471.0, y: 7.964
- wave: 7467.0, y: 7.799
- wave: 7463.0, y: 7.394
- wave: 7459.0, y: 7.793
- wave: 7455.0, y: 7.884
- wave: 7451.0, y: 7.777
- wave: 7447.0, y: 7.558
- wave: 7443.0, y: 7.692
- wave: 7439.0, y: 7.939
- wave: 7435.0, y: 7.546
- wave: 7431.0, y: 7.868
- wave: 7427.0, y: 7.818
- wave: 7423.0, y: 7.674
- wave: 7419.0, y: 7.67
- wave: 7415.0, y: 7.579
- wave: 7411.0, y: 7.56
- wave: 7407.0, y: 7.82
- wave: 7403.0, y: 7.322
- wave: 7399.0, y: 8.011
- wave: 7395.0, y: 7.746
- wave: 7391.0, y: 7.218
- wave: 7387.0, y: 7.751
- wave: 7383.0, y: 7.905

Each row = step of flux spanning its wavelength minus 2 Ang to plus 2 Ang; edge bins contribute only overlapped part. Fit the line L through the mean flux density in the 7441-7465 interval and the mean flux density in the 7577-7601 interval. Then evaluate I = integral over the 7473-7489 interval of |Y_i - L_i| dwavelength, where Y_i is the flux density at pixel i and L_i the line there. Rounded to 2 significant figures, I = 3.1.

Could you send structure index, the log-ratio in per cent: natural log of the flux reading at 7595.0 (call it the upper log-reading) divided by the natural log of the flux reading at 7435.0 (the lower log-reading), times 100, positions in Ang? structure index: 101.9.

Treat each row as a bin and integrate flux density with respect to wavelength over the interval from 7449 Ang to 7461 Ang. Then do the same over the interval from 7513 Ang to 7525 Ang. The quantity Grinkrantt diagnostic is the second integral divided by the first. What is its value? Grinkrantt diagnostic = 1.00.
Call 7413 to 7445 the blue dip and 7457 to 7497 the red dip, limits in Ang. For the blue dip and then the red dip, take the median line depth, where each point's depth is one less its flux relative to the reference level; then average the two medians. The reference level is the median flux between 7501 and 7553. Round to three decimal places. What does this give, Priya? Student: 0.018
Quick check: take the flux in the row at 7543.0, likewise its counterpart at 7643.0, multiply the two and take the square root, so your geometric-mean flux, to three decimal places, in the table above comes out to 7.854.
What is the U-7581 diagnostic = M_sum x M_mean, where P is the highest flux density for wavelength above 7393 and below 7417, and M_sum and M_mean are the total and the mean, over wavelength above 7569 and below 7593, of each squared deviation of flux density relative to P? 0.05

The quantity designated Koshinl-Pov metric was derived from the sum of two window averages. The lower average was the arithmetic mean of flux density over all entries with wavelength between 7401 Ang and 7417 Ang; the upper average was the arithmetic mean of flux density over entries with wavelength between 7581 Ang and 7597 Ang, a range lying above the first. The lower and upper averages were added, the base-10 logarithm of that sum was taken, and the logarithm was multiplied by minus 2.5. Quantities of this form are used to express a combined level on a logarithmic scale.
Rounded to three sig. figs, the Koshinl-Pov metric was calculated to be -2.96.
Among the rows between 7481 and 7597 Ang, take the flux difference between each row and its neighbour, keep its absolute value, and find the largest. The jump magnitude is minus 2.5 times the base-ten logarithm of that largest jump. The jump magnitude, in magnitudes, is 0.56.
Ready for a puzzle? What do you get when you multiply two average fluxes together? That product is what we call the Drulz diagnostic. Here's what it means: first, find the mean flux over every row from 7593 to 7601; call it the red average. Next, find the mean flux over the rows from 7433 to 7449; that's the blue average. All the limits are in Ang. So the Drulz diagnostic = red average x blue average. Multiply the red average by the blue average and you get 61.4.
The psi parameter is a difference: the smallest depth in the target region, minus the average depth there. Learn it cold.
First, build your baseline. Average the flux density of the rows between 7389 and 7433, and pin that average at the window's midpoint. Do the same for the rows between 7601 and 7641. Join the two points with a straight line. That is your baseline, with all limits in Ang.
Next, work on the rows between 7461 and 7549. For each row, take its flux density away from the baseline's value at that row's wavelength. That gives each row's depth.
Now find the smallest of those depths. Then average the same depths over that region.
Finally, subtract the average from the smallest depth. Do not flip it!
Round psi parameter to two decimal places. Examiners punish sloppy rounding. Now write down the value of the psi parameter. -0.28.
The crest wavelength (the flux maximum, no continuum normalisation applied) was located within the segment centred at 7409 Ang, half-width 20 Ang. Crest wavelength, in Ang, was 7399.0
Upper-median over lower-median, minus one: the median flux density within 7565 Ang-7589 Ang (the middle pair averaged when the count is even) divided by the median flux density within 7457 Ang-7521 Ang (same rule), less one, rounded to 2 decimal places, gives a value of 0.02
